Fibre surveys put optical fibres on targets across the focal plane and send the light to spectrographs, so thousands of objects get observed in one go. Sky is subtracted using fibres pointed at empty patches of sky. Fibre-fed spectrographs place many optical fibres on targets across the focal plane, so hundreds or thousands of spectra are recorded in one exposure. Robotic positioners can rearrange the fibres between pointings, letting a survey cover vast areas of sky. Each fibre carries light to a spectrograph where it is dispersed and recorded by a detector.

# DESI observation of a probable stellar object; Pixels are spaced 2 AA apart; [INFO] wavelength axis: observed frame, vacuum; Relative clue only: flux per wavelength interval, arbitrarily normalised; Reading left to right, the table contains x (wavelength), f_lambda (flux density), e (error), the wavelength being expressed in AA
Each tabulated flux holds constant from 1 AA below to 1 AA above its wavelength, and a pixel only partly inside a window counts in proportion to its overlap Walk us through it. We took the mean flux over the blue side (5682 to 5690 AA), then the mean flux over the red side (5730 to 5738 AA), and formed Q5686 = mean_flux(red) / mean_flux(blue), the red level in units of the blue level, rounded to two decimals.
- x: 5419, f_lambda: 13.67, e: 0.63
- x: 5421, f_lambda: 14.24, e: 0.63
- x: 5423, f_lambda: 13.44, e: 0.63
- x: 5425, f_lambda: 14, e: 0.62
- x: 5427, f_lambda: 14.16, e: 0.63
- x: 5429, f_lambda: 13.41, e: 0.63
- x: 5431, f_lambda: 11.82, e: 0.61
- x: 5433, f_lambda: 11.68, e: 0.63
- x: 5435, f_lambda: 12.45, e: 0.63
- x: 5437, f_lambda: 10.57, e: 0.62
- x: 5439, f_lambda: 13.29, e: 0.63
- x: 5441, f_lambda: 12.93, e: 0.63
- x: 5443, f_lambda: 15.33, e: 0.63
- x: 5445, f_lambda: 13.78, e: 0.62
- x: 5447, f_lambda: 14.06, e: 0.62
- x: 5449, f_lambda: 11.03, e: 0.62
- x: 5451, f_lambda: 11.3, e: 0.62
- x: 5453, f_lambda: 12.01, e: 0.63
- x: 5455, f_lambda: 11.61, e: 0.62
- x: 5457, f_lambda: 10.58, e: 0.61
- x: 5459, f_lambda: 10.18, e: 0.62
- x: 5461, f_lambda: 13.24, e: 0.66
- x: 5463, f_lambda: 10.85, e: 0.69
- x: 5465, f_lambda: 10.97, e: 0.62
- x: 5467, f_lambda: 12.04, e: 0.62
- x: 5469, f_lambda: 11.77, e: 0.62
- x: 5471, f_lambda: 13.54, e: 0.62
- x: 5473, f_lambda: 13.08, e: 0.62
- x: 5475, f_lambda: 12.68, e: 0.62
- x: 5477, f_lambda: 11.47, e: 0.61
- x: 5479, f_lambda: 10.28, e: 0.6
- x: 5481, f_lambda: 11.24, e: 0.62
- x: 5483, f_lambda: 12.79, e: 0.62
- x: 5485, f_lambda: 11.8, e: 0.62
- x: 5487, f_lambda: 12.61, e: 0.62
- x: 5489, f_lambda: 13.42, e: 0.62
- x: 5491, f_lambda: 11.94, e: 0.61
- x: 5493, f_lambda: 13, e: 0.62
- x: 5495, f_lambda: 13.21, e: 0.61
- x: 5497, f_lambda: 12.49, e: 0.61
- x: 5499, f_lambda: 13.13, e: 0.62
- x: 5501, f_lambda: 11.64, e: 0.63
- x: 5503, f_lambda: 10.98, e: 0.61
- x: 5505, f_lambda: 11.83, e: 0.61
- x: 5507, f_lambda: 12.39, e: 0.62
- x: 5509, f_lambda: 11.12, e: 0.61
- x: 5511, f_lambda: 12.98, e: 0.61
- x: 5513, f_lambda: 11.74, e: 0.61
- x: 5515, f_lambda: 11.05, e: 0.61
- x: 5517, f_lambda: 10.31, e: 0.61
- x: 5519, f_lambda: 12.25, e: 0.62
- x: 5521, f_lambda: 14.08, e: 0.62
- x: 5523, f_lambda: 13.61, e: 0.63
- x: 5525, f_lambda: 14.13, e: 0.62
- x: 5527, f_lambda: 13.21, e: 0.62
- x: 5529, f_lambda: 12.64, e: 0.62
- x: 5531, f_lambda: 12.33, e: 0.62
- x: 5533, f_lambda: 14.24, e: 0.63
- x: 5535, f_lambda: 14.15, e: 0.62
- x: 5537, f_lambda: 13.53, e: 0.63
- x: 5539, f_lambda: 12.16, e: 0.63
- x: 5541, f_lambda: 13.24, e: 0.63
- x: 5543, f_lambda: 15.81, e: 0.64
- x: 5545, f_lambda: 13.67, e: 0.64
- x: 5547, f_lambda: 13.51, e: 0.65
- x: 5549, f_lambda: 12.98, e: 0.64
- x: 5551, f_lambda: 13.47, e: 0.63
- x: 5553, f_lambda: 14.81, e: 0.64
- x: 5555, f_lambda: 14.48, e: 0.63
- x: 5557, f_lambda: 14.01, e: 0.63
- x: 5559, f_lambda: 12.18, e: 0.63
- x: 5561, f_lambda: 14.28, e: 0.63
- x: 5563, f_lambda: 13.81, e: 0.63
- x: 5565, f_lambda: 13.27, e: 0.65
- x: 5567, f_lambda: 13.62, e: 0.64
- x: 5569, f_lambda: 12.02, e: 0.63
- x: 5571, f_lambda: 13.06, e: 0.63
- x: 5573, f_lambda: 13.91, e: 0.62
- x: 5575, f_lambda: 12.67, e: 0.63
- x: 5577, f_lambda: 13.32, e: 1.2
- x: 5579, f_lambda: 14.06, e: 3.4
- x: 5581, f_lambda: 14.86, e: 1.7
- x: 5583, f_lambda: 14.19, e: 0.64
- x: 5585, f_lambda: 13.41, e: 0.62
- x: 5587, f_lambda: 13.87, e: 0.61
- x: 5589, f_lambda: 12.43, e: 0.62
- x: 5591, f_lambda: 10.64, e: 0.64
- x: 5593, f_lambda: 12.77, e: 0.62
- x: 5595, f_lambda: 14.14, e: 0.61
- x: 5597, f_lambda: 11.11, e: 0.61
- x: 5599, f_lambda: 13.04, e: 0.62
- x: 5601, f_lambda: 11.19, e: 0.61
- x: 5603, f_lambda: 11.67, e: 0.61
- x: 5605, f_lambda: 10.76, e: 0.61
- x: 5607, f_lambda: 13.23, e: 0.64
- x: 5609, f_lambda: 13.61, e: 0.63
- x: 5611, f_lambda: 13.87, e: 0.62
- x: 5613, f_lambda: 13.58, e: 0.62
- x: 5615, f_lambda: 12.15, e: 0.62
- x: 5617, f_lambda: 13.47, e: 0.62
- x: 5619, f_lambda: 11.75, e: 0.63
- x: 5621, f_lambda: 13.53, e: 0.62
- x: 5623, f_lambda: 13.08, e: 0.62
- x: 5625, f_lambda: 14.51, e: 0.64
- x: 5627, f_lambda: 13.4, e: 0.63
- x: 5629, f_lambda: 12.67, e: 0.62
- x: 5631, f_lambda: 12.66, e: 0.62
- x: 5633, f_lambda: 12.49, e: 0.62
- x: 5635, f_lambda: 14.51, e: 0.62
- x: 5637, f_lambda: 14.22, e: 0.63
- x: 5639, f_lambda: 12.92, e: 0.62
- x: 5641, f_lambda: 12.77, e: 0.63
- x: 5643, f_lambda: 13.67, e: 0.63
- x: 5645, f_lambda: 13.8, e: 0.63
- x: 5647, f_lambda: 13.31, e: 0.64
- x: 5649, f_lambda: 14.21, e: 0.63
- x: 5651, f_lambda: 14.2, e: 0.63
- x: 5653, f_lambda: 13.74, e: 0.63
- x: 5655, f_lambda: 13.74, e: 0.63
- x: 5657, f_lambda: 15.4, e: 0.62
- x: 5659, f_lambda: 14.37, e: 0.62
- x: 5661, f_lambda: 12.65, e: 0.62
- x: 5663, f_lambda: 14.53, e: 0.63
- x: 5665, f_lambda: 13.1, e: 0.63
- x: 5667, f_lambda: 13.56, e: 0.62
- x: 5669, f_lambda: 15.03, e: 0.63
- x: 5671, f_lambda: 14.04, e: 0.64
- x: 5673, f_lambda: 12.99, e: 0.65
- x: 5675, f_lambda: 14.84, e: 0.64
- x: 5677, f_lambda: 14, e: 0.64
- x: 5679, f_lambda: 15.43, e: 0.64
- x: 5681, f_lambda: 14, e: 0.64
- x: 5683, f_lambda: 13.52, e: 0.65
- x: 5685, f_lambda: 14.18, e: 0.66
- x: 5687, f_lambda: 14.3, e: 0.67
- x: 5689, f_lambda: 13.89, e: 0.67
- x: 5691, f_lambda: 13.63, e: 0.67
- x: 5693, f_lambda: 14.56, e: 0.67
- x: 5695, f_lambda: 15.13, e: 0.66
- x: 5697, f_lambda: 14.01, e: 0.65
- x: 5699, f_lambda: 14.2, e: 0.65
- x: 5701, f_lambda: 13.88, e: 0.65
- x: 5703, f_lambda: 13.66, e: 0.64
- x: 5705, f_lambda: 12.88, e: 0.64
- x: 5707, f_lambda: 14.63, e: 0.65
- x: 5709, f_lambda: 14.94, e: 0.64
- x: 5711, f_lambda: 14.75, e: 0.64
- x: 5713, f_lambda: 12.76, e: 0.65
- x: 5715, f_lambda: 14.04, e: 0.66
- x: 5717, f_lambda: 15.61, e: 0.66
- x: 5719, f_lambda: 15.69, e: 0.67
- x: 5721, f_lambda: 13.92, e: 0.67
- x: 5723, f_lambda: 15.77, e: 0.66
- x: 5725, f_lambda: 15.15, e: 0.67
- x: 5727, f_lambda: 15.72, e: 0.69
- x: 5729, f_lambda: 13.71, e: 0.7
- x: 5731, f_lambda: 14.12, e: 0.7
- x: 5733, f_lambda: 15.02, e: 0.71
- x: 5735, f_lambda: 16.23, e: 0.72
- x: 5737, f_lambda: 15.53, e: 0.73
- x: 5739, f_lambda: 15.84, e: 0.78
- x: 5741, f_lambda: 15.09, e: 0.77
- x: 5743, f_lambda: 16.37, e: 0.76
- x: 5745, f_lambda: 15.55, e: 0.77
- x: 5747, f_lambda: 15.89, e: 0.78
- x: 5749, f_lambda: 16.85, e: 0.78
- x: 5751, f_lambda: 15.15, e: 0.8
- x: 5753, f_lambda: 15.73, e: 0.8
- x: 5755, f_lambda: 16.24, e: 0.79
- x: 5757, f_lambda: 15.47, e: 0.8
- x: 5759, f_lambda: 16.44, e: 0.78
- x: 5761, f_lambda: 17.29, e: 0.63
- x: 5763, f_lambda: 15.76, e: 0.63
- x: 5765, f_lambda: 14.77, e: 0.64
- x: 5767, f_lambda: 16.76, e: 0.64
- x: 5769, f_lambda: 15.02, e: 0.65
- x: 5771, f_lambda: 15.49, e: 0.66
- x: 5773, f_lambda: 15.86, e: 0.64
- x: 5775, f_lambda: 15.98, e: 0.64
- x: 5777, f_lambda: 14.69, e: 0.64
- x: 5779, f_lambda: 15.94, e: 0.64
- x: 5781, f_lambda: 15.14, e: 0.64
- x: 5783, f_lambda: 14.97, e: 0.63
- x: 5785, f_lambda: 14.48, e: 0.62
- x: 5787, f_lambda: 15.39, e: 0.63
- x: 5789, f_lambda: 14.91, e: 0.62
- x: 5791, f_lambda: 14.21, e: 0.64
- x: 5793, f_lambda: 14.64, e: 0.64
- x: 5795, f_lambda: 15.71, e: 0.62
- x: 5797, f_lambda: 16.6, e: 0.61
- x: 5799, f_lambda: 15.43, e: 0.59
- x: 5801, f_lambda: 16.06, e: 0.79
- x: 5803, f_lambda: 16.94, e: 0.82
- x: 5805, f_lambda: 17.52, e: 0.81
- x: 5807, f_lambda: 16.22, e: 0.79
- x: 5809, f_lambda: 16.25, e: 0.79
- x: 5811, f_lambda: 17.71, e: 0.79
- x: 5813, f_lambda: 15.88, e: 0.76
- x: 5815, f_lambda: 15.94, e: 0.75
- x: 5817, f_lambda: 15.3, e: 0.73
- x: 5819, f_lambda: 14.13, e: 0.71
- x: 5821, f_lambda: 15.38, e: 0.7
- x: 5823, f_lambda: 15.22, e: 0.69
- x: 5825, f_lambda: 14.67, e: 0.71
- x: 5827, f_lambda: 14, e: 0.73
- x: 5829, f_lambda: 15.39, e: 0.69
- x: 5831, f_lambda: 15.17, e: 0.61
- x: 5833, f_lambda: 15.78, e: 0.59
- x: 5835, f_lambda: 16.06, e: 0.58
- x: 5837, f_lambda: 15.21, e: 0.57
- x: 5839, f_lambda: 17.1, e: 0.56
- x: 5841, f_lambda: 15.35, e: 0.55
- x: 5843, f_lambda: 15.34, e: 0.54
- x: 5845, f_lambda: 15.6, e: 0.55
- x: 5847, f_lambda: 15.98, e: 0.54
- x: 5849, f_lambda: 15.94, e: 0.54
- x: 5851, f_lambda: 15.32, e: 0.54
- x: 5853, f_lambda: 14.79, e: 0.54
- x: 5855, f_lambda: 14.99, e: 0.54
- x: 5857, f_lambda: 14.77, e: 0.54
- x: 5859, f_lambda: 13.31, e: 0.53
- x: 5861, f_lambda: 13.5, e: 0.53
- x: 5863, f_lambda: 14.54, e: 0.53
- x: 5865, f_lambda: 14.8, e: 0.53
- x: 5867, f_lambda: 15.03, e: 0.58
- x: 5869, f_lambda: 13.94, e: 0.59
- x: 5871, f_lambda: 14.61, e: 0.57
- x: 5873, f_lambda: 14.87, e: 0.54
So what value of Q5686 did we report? 1.09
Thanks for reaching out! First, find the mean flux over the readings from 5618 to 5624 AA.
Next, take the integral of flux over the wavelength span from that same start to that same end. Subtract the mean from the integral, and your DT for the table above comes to 64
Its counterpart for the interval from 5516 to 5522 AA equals 61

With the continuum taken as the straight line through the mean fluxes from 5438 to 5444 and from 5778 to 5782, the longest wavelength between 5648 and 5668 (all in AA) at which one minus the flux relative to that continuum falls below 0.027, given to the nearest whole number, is 5657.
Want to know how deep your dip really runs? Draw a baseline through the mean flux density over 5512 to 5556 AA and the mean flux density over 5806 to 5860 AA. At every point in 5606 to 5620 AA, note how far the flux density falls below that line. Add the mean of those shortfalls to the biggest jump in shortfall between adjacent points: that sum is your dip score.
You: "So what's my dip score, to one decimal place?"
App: 2.5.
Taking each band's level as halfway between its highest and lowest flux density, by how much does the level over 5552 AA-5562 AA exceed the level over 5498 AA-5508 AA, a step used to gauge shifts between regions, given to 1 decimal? 1.4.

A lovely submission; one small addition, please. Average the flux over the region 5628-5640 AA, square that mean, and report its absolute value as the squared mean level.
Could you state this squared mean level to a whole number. 175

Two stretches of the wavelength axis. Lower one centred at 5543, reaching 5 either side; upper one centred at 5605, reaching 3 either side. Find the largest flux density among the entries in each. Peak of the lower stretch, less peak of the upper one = 2.6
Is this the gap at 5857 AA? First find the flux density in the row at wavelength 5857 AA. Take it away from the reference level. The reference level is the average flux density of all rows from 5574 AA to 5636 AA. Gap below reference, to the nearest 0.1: -1.8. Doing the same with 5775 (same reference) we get -3.0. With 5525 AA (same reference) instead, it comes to -1.1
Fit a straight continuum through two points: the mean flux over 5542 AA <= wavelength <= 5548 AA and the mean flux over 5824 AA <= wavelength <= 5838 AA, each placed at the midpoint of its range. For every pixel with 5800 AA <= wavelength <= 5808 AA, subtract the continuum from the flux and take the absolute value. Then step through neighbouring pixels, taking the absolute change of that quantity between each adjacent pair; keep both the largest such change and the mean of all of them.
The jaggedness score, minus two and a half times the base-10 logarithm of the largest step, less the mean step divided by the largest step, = -0.99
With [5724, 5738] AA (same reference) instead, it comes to -0.73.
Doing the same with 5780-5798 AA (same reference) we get -0.31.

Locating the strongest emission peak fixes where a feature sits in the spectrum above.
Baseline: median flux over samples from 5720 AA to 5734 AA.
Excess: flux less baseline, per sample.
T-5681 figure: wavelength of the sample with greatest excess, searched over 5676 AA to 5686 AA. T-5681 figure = 5679 AA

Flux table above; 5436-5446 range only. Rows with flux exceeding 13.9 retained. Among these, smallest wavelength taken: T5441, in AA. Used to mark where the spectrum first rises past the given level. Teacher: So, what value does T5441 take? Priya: 5443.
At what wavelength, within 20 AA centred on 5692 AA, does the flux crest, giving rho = 5695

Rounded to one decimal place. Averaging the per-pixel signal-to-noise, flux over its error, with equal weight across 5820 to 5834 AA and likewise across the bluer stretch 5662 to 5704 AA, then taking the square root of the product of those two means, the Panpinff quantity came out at 22.2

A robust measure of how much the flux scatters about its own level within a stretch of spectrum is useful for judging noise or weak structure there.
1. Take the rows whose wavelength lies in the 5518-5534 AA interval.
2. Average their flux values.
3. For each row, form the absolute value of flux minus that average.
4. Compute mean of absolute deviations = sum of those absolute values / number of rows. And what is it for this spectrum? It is 0.7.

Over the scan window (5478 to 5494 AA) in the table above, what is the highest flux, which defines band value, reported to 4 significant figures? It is 13.42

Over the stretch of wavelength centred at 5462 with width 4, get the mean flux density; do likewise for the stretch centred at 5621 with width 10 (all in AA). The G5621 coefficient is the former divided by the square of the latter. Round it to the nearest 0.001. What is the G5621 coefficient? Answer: 0.068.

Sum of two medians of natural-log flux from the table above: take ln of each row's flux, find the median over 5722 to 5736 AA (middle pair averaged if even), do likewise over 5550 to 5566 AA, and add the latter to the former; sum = 5.35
